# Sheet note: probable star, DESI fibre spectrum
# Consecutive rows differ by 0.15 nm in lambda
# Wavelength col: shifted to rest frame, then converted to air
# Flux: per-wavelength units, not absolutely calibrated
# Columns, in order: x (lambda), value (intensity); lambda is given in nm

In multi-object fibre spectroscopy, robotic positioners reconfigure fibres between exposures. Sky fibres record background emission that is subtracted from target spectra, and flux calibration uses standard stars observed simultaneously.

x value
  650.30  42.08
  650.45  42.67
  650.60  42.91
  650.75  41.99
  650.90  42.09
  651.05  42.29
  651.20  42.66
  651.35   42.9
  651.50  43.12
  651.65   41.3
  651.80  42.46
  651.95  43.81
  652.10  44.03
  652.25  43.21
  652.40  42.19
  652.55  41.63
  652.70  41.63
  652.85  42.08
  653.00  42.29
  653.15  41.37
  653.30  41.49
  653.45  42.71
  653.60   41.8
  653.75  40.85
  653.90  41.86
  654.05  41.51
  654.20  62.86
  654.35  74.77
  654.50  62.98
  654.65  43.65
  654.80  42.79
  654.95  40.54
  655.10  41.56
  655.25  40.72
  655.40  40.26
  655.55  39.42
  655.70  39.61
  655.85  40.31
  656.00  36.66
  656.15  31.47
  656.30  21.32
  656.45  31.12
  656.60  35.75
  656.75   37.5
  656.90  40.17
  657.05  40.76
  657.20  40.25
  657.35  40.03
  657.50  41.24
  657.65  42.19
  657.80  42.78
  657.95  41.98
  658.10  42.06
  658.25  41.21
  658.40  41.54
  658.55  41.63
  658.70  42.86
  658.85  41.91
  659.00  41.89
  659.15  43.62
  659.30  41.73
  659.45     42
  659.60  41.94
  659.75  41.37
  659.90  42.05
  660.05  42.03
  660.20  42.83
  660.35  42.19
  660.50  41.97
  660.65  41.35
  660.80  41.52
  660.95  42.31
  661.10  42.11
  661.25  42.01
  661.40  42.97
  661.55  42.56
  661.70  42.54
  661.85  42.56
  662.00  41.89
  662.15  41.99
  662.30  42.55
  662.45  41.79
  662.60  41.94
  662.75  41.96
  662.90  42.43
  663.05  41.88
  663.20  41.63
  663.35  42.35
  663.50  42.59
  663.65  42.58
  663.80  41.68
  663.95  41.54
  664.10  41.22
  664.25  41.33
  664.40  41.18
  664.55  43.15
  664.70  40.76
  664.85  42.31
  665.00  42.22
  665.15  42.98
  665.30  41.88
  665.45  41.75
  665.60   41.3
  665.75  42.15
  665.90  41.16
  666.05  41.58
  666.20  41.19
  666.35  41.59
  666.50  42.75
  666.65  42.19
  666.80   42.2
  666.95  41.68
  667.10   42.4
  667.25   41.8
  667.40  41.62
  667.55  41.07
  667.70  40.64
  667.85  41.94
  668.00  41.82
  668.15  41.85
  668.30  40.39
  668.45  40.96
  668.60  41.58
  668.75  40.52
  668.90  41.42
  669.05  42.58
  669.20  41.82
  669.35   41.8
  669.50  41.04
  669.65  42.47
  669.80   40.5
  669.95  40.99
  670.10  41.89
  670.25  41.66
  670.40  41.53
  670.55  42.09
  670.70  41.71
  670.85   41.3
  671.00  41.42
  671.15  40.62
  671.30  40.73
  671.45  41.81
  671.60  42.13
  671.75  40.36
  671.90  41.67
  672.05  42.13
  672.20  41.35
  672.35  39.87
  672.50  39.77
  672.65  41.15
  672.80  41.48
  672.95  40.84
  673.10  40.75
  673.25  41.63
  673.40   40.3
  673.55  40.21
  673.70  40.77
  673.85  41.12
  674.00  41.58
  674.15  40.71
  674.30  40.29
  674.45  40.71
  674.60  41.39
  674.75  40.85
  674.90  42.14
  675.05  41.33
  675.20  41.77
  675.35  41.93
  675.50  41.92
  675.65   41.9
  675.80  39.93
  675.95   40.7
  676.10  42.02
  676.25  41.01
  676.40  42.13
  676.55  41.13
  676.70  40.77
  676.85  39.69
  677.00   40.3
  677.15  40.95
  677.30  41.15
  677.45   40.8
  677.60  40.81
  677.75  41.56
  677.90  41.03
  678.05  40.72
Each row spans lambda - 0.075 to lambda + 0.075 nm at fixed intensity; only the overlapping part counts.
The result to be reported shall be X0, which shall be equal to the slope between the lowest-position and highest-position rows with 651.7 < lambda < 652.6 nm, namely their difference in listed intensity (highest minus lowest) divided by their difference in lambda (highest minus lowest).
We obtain -1.1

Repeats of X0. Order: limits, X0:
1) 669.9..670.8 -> 1.0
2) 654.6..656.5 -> -7.0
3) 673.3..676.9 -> -0.2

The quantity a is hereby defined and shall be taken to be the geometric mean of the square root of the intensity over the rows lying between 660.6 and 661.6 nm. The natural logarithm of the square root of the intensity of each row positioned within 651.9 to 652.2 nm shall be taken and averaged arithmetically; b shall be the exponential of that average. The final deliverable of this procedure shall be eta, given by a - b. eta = -0.138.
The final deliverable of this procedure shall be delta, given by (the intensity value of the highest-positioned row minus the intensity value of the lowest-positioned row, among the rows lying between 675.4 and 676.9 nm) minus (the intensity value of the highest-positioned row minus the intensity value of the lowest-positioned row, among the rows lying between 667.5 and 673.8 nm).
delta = -2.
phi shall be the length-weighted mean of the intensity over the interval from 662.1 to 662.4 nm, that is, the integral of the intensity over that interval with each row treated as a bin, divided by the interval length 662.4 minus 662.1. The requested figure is 42.3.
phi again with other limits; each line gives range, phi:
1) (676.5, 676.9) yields 40.5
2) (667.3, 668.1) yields 41.4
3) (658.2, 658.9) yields 41.8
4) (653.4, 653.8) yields 41.8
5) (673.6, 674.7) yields 40.9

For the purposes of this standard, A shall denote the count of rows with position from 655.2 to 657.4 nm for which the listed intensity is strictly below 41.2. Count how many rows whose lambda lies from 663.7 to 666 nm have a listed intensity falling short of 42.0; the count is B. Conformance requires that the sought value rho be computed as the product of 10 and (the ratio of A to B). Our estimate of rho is 15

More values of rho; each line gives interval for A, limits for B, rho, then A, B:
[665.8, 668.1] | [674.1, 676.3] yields 3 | 4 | 13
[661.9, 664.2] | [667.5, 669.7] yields 0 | 0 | 13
